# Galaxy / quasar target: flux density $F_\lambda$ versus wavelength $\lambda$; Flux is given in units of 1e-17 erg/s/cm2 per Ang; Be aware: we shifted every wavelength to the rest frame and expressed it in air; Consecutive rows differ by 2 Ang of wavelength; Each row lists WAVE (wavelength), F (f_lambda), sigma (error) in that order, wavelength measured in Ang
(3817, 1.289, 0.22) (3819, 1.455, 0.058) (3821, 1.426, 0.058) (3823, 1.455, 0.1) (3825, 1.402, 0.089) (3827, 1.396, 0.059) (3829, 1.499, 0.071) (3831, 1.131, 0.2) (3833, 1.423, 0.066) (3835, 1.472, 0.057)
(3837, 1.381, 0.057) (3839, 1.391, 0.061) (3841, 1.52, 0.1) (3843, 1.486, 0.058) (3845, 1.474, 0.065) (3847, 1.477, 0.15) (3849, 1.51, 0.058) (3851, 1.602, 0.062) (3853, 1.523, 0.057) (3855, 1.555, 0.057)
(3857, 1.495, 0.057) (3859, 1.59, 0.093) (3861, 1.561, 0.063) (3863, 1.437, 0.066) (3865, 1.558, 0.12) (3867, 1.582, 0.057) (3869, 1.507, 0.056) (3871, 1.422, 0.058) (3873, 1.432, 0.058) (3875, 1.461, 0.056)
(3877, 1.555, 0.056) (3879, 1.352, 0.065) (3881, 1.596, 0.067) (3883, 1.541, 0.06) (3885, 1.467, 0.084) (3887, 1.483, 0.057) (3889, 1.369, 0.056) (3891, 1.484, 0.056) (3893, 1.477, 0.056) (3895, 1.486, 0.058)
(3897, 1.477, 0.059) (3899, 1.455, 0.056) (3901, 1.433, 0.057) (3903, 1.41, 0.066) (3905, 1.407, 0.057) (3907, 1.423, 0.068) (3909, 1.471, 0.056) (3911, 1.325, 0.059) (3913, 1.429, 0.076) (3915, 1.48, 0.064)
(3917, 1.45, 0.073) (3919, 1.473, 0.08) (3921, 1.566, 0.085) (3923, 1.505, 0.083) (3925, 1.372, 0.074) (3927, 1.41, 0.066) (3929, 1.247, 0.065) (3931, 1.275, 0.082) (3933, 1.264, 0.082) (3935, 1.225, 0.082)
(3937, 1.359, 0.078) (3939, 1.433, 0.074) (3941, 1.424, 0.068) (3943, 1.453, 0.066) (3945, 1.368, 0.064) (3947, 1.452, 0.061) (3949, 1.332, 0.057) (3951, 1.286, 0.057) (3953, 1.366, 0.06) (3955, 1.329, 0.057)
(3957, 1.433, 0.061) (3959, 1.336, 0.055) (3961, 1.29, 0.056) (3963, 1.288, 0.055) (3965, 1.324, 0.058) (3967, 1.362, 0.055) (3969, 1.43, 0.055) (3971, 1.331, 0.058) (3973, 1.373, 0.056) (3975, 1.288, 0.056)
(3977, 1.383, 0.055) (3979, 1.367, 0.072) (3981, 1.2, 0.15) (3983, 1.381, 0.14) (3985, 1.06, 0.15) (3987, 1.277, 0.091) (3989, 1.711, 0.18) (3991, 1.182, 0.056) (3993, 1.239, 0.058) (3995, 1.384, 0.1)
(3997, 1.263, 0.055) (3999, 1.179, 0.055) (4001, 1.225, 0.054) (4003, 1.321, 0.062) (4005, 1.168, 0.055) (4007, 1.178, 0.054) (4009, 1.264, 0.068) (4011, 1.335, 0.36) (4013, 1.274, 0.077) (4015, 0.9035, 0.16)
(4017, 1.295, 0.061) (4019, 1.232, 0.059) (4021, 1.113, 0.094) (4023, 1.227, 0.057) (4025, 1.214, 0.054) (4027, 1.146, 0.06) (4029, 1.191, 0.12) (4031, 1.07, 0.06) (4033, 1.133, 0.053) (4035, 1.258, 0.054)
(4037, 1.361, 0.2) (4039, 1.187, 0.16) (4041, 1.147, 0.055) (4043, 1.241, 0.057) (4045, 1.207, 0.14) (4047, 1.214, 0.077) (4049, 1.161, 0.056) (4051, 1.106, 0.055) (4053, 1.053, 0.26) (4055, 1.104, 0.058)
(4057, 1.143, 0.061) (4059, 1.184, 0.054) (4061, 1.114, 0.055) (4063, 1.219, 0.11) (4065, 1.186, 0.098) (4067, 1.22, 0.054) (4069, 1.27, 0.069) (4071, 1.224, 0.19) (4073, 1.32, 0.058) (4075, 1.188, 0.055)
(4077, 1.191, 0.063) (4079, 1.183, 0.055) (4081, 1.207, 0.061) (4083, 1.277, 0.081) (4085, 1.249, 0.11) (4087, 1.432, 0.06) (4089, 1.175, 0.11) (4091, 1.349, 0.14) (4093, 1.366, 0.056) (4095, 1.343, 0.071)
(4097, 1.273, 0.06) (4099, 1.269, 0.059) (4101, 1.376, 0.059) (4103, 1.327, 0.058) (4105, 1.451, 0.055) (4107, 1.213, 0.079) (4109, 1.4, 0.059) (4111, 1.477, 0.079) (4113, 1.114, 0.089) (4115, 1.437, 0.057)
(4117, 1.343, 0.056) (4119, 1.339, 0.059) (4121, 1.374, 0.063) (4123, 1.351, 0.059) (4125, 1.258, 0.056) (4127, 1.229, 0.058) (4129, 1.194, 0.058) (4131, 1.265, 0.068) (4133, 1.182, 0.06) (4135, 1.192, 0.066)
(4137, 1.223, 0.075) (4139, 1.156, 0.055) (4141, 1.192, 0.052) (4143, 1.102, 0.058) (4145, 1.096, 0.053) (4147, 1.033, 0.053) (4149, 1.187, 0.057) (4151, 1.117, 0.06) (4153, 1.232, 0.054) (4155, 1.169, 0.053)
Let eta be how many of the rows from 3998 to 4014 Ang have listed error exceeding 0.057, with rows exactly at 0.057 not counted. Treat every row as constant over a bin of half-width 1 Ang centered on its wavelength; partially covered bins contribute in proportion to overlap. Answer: 4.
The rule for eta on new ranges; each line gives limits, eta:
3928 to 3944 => 8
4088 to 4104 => 7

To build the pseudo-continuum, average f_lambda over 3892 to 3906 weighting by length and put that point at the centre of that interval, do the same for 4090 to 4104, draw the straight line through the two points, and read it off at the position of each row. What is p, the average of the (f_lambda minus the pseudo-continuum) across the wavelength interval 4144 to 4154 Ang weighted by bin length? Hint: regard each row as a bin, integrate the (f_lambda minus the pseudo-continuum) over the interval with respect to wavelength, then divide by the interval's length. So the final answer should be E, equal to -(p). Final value 0.16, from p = -0.16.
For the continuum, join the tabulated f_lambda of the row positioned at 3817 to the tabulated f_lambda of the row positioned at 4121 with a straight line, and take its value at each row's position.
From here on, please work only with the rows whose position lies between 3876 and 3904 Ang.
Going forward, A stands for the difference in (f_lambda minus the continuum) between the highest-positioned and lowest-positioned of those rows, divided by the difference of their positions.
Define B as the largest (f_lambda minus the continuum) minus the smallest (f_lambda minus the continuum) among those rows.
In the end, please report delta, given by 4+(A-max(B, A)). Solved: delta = 3.75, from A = -0.006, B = 0.24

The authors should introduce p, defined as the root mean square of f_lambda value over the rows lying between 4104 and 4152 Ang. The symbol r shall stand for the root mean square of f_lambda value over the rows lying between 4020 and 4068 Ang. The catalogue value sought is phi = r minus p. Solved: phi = -0.1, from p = 1.25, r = 1.18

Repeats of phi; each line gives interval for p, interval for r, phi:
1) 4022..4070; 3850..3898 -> 0.3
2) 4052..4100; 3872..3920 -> 0.2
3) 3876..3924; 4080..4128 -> -0.1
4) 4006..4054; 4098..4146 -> 0.1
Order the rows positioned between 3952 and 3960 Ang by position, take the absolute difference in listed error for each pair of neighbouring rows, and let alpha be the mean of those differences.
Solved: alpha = 0.004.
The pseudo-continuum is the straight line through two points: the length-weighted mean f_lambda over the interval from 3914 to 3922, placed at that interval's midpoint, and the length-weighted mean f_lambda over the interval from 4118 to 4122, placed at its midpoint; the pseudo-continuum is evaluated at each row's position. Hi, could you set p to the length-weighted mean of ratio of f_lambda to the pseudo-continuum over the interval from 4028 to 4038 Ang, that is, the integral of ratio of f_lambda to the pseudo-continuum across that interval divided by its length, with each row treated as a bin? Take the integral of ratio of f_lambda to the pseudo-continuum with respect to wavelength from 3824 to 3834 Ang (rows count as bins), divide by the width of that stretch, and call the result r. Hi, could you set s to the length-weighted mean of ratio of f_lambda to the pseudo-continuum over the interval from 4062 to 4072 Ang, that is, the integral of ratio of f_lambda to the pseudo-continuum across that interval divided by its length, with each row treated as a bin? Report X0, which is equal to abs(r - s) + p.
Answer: 0.85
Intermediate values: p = 0.85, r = 0.88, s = 0.88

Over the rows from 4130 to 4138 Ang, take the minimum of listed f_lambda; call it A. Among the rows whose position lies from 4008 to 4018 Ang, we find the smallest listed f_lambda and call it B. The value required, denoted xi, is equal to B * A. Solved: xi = 1.1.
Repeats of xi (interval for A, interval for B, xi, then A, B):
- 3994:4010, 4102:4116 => 1.3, 1.168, 1.114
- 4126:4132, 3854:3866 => 1.7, 1.194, 1.437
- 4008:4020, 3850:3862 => 1.4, 0.9035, 1.495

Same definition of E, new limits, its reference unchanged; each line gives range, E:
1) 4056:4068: 0.17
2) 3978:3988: 0.14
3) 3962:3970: 0.06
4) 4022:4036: 0.19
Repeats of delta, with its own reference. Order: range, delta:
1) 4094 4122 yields 3.64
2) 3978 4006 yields 3.34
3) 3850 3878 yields 3.81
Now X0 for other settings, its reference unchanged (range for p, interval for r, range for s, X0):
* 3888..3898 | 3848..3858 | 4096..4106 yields 0.99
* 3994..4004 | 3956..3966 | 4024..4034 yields 0.99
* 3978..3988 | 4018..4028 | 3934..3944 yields 0.97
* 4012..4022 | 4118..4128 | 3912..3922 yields 0.84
